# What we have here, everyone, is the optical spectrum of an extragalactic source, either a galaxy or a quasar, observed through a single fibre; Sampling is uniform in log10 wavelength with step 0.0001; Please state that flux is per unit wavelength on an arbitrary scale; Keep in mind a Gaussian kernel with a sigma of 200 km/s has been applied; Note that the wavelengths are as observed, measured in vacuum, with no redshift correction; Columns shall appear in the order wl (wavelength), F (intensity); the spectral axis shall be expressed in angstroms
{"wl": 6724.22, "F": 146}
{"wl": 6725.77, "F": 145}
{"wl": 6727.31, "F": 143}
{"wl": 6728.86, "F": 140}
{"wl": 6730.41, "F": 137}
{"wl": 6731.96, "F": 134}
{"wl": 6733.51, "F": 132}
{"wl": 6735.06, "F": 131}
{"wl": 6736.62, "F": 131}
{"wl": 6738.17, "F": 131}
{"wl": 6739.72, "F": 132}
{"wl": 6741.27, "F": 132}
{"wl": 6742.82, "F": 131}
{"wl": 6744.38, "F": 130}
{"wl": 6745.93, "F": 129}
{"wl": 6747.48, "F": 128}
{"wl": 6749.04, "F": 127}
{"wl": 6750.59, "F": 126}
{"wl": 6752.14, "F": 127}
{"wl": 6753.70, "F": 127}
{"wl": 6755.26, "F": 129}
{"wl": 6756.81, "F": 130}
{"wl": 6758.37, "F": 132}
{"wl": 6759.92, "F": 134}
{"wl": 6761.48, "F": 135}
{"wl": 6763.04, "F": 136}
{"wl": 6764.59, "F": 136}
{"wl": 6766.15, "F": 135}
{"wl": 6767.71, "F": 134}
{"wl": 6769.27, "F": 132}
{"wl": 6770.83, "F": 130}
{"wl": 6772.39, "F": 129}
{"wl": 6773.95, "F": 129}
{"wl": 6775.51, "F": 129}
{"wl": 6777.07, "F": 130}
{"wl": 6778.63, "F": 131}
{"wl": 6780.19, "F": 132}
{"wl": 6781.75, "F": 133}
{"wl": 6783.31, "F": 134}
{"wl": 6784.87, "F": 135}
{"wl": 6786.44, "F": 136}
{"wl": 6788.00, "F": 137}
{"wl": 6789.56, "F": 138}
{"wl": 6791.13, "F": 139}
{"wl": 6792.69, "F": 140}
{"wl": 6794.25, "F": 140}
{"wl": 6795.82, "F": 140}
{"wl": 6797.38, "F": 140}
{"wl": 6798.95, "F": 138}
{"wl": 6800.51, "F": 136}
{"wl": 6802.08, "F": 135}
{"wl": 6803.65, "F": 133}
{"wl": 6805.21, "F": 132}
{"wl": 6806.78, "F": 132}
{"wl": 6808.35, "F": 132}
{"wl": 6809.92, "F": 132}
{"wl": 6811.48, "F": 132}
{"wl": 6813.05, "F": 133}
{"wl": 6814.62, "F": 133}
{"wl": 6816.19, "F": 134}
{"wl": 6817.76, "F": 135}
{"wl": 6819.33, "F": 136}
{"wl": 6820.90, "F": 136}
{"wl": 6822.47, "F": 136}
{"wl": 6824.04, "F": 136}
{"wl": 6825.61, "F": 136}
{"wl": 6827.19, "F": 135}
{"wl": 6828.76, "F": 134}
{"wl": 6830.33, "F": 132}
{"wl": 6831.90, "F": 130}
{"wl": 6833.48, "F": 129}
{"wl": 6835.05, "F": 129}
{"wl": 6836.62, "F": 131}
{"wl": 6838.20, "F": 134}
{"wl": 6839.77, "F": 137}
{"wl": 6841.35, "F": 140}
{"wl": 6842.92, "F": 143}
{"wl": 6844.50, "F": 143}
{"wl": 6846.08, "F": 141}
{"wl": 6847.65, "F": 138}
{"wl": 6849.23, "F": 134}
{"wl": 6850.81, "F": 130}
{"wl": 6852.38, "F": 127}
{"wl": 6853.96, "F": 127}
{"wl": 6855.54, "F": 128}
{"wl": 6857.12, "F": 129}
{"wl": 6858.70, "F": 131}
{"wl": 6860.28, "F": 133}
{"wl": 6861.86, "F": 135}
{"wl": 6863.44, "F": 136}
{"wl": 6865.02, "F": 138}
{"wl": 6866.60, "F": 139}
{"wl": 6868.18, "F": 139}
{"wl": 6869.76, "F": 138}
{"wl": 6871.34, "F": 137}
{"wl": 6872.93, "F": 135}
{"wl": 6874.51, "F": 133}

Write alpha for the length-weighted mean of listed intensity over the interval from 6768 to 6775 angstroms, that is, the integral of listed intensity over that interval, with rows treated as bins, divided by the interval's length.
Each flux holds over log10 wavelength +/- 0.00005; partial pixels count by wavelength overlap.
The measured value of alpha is 130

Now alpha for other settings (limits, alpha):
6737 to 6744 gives 131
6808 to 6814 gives 132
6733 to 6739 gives 131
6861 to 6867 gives 137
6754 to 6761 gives 131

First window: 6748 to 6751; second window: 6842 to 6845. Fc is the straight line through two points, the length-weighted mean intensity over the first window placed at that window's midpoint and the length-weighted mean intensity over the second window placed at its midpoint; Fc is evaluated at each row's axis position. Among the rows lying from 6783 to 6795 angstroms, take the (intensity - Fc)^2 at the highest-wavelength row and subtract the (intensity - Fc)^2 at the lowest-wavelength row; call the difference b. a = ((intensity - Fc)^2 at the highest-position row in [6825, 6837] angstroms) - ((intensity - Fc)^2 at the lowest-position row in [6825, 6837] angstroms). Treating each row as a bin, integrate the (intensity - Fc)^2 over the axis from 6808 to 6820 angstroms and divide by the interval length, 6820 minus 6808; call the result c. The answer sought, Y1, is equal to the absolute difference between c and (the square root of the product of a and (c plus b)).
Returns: 50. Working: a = 101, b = 29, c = 20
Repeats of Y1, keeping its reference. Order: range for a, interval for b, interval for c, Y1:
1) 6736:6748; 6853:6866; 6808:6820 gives 75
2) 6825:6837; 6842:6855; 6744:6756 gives 175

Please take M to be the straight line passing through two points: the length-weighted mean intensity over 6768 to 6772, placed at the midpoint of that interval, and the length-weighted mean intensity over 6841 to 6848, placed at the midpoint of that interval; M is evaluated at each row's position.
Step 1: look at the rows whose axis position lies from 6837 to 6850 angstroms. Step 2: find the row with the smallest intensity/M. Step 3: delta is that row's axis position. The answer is 6849.23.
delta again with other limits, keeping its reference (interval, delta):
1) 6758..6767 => 6758.37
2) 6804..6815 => 6811.48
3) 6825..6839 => 6835.05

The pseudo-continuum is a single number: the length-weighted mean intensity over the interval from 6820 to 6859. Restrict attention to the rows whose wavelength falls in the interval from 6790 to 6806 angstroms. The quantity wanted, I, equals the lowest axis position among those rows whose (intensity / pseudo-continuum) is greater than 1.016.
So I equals 6791.13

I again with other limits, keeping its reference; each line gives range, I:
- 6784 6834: 6788.00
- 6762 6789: 6788.00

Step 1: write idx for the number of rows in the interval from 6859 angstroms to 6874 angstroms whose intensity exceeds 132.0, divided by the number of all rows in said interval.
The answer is 1.0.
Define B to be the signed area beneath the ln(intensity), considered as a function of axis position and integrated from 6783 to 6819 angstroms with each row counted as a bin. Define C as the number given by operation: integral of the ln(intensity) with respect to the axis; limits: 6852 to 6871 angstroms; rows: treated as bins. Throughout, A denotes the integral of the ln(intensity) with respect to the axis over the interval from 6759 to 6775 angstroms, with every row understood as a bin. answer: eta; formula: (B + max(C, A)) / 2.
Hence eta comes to 135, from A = 78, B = 177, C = 93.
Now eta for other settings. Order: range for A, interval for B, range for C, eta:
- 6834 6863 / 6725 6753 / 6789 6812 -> 139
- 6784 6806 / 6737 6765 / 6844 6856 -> 122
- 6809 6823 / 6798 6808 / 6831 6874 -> 130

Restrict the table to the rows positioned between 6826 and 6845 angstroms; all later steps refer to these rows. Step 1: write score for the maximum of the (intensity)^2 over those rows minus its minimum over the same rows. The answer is 3808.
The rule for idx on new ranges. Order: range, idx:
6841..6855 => 0.7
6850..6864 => 0.3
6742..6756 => 0.0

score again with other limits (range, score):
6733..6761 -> 2080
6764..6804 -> 2959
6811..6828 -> 1072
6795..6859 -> 4320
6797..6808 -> 2176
